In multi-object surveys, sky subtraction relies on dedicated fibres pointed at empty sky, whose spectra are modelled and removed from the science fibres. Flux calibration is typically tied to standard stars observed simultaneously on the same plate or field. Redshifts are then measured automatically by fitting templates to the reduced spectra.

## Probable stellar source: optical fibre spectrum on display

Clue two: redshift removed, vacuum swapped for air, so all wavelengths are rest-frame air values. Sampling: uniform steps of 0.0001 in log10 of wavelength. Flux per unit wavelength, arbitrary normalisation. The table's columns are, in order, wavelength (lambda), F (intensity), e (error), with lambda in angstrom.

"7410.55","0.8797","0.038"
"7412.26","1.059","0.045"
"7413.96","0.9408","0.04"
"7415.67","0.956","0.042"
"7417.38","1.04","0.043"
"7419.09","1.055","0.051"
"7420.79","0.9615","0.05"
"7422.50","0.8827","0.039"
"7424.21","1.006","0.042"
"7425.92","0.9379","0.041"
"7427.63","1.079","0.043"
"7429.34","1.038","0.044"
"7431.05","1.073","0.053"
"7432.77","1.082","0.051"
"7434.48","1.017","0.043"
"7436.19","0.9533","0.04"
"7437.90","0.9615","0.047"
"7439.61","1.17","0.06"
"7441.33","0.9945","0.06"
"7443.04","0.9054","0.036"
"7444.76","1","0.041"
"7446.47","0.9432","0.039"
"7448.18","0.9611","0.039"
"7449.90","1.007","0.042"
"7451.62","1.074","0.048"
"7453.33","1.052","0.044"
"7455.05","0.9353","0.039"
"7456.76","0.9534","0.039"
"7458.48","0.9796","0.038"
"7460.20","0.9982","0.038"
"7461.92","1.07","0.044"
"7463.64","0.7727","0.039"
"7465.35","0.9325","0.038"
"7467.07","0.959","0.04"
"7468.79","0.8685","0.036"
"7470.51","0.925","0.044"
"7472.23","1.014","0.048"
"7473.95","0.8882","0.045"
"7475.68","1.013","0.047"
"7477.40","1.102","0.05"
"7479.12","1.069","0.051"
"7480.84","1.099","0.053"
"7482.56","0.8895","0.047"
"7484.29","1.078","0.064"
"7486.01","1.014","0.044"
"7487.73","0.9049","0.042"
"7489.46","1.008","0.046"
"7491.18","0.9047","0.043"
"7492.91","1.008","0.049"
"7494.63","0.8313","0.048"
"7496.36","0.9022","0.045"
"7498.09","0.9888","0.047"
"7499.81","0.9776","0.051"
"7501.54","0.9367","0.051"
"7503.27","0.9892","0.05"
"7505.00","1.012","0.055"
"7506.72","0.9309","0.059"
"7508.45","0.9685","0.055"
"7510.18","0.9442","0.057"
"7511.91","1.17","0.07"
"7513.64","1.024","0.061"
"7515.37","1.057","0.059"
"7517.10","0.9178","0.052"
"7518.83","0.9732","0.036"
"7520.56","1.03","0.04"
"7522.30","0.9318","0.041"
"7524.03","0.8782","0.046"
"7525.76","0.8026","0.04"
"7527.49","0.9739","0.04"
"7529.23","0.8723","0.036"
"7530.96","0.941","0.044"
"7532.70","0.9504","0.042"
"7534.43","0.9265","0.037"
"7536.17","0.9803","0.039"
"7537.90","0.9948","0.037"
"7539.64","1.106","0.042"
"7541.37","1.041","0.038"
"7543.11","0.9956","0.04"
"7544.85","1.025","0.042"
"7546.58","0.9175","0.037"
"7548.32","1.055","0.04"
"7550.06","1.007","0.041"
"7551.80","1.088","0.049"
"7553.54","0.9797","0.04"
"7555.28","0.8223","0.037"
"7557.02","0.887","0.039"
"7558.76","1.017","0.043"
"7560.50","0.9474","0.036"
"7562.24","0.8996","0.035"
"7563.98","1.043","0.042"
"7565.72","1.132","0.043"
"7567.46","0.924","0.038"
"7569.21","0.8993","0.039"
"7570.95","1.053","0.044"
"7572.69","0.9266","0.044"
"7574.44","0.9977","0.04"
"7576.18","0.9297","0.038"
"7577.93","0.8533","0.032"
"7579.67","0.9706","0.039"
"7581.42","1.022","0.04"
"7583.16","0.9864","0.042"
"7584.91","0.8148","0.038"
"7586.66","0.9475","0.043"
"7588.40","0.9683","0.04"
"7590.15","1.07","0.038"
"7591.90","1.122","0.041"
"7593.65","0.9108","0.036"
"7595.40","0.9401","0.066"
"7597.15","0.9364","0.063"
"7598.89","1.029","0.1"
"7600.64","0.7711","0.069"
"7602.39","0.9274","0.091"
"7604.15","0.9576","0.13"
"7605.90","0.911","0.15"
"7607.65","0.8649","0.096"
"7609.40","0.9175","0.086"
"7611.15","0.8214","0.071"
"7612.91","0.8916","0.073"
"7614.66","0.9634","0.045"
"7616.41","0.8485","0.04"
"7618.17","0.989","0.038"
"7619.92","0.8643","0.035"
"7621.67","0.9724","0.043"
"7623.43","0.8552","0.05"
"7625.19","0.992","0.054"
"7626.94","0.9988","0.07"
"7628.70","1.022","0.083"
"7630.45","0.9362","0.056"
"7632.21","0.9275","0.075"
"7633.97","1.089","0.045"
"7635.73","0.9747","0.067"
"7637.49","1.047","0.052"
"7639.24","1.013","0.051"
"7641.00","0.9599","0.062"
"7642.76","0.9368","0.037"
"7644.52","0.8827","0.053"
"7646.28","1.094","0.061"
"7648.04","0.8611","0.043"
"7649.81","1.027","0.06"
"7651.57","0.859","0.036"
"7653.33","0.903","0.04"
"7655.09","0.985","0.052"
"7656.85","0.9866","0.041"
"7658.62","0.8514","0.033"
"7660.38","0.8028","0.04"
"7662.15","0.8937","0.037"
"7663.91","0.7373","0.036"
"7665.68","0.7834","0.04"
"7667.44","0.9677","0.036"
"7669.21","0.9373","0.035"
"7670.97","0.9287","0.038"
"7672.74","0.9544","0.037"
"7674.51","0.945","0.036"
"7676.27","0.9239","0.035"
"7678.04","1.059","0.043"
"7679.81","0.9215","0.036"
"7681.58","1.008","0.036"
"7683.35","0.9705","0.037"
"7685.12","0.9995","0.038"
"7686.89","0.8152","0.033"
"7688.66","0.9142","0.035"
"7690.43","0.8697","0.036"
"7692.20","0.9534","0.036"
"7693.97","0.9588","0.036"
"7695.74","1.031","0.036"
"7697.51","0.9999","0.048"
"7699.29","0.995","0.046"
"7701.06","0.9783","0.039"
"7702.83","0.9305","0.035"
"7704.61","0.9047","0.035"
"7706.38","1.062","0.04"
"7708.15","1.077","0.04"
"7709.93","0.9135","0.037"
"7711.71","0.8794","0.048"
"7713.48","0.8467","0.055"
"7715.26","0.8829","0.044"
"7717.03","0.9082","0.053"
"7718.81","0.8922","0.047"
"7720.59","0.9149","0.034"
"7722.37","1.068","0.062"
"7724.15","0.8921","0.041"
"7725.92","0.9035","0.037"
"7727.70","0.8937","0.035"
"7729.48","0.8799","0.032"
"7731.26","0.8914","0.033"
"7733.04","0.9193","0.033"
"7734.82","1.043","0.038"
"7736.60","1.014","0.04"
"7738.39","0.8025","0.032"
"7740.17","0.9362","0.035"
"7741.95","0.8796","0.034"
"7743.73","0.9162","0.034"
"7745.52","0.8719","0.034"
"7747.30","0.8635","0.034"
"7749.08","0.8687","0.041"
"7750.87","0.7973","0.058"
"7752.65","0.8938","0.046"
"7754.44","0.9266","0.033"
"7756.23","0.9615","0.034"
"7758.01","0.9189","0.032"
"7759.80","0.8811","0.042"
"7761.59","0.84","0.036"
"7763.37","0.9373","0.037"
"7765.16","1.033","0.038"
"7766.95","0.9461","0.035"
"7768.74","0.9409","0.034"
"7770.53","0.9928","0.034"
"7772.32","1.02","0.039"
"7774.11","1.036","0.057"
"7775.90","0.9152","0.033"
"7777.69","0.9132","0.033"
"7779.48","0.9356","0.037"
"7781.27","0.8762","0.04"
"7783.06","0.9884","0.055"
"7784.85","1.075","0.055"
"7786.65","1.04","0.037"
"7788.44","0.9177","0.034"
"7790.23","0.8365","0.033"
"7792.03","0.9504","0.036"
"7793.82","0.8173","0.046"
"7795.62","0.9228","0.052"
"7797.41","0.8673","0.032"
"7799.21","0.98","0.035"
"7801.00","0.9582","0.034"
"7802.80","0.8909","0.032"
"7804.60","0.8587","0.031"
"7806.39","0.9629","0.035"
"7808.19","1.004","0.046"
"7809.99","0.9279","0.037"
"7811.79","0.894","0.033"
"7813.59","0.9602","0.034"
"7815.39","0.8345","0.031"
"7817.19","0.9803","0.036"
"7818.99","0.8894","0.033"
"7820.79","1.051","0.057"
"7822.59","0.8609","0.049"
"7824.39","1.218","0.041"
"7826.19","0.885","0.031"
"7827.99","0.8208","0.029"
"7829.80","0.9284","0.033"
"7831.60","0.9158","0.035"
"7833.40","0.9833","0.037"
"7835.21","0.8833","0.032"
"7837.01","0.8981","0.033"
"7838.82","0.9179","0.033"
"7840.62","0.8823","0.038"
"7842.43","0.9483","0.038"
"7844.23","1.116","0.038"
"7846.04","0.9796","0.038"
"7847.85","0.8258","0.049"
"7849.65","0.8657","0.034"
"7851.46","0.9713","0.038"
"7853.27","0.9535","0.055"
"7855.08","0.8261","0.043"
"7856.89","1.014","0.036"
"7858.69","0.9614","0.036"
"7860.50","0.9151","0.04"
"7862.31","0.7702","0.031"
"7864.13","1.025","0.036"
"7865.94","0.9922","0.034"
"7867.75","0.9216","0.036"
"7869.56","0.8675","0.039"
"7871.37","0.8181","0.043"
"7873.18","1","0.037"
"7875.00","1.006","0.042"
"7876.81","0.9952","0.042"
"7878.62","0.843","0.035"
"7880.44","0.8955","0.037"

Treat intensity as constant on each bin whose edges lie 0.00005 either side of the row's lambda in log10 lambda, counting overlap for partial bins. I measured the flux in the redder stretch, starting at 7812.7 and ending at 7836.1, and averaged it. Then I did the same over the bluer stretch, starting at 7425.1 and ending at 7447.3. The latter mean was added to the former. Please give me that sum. 1.95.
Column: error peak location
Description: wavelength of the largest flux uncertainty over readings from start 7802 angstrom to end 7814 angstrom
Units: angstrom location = 7808.19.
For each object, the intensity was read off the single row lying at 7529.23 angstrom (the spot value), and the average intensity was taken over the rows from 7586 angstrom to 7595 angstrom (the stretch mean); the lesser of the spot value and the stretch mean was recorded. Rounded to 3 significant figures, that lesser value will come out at 0.872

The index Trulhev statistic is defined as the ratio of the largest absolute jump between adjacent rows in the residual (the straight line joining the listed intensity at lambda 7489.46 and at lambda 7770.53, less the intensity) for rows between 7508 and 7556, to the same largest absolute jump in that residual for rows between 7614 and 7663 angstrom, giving 1.0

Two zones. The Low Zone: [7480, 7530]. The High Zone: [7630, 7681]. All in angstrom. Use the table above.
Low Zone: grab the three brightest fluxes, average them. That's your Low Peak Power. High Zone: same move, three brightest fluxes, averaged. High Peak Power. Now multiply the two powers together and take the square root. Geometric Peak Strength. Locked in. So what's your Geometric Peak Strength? 1.098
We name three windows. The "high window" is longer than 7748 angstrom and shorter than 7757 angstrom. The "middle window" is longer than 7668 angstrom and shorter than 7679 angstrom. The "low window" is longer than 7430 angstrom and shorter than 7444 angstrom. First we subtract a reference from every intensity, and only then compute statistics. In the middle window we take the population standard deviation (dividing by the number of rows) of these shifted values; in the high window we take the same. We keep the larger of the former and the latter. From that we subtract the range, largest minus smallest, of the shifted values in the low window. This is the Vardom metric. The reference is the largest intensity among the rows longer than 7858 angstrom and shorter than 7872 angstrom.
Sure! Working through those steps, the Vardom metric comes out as -0.21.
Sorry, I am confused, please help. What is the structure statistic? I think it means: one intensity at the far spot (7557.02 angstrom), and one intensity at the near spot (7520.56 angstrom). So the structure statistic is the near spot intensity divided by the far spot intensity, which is 1.16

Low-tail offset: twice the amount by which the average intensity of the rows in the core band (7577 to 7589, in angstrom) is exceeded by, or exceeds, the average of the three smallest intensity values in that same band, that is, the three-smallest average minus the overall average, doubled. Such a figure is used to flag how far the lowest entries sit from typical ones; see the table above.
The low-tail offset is -0.13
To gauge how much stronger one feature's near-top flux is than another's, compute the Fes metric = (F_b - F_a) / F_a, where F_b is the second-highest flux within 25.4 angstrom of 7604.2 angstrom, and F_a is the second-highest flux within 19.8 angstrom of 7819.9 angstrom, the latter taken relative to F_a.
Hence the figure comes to 0.02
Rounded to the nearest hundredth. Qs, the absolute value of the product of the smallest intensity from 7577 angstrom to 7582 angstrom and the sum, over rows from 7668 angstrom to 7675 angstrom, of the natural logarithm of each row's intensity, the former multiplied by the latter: 0.21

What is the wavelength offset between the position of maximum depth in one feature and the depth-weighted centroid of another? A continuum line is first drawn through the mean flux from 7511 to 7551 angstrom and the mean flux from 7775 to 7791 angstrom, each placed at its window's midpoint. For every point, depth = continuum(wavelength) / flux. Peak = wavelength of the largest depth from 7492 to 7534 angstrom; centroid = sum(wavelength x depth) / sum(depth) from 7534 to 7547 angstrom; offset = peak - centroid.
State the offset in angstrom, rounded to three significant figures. -14.7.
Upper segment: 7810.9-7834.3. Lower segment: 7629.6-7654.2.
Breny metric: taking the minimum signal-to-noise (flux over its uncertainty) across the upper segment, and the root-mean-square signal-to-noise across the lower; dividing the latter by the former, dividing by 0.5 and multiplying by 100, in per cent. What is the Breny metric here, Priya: 221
